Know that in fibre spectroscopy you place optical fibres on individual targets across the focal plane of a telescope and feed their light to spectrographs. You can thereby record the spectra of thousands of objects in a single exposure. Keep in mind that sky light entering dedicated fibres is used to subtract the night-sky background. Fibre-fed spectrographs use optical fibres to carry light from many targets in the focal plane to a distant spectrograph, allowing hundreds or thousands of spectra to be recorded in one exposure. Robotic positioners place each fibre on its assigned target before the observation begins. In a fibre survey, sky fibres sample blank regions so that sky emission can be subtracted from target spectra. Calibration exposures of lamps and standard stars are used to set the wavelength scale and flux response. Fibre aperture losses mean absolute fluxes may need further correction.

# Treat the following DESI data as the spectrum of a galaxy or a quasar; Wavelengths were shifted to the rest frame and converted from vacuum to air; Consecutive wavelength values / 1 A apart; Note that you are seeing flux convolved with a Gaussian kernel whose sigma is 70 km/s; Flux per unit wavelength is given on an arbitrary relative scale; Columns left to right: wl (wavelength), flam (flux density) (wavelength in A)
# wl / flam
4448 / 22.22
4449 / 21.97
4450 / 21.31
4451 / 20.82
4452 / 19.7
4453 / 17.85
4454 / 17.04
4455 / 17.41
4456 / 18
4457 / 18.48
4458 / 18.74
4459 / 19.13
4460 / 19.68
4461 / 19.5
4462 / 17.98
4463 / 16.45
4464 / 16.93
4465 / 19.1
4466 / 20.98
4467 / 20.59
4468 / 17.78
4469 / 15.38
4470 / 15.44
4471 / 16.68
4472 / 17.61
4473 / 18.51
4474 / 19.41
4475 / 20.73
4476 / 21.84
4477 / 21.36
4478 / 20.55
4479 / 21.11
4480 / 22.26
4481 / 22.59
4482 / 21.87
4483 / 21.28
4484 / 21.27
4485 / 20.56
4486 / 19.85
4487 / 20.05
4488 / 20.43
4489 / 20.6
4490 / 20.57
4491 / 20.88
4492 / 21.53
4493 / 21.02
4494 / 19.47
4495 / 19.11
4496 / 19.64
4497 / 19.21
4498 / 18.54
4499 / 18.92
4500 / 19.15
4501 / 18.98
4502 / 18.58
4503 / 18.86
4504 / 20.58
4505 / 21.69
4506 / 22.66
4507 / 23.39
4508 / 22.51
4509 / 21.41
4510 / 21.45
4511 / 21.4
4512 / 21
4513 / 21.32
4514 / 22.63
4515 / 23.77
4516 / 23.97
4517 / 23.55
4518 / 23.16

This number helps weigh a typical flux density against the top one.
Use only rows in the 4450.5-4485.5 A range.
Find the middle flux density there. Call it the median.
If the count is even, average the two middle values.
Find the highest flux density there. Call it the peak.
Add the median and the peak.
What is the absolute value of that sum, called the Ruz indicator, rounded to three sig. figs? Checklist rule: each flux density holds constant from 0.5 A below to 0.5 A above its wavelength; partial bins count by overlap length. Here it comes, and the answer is 42.0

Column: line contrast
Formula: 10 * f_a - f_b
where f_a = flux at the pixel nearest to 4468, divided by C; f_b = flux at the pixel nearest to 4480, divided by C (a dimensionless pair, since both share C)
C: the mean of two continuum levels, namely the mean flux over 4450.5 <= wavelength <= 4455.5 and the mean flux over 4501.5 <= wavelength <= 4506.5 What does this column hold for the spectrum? 8.0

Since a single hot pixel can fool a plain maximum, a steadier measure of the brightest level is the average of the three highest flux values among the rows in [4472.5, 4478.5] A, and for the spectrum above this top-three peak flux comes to 21.3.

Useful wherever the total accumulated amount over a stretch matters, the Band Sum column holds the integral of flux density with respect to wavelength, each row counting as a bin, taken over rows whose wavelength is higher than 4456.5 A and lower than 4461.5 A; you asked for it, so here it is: 96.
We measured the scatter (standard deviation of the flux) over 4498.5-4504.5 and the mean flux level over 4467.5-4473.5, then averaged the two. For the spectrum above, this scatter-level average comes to 8.8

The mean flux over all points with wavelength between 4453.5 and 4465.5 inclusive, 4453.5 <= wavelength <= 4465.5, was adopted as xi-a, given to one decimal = 18.2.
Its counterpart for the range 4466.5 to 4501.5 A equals 19.9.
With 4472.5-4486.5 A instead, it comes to 20.9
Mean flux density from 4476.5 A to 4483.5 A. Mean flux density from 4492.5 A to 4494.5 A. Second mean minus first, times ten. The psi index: -13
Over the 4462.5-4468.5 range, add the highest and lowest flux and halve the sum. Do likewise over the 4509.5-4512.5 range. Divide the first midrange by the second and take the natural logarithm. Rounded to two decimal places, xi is -0.13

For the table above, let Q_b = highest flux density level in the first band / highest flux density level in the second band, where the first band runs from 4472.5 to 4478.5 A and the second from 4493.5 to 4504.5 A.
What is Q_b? 1.06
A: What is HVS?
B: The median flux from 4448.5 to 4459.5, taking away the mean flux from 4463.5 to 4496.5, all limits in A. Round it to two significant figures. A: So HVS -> -1.2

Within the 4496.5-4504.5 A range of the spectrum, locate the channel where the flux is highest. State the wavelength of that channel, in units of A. 4504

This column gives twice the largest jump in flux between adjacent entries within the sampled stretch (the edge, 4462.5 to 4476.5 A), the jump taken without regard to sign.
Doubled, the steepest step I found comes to 5.6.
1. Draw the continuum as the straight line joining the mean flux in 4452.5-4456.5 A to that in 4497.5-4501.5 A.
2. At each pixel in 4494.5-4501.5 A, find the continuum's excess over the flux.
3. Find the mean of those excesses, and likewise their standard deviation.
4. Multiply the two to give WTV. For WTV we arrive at -0.1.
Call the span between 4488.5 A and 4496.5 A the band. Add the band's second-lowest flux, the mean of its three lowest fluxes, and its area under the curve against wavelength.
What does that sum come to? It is 202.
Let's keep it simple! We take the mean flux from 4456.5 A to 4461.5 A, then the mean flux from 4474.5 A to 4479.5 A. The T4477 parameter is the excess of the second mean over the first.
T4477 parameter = 2.01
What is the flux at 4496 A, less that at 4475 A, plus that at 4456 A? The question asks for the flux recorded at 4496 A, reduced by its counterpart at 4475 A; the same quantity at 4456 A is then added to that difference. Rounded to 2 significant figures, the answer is 17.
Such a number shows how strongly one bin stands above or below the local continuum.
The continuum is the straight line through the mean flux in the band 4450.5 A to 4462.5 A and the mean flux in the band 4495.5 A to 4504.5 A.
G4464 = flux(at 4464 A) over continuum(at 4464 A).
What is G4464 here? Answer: 0.90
